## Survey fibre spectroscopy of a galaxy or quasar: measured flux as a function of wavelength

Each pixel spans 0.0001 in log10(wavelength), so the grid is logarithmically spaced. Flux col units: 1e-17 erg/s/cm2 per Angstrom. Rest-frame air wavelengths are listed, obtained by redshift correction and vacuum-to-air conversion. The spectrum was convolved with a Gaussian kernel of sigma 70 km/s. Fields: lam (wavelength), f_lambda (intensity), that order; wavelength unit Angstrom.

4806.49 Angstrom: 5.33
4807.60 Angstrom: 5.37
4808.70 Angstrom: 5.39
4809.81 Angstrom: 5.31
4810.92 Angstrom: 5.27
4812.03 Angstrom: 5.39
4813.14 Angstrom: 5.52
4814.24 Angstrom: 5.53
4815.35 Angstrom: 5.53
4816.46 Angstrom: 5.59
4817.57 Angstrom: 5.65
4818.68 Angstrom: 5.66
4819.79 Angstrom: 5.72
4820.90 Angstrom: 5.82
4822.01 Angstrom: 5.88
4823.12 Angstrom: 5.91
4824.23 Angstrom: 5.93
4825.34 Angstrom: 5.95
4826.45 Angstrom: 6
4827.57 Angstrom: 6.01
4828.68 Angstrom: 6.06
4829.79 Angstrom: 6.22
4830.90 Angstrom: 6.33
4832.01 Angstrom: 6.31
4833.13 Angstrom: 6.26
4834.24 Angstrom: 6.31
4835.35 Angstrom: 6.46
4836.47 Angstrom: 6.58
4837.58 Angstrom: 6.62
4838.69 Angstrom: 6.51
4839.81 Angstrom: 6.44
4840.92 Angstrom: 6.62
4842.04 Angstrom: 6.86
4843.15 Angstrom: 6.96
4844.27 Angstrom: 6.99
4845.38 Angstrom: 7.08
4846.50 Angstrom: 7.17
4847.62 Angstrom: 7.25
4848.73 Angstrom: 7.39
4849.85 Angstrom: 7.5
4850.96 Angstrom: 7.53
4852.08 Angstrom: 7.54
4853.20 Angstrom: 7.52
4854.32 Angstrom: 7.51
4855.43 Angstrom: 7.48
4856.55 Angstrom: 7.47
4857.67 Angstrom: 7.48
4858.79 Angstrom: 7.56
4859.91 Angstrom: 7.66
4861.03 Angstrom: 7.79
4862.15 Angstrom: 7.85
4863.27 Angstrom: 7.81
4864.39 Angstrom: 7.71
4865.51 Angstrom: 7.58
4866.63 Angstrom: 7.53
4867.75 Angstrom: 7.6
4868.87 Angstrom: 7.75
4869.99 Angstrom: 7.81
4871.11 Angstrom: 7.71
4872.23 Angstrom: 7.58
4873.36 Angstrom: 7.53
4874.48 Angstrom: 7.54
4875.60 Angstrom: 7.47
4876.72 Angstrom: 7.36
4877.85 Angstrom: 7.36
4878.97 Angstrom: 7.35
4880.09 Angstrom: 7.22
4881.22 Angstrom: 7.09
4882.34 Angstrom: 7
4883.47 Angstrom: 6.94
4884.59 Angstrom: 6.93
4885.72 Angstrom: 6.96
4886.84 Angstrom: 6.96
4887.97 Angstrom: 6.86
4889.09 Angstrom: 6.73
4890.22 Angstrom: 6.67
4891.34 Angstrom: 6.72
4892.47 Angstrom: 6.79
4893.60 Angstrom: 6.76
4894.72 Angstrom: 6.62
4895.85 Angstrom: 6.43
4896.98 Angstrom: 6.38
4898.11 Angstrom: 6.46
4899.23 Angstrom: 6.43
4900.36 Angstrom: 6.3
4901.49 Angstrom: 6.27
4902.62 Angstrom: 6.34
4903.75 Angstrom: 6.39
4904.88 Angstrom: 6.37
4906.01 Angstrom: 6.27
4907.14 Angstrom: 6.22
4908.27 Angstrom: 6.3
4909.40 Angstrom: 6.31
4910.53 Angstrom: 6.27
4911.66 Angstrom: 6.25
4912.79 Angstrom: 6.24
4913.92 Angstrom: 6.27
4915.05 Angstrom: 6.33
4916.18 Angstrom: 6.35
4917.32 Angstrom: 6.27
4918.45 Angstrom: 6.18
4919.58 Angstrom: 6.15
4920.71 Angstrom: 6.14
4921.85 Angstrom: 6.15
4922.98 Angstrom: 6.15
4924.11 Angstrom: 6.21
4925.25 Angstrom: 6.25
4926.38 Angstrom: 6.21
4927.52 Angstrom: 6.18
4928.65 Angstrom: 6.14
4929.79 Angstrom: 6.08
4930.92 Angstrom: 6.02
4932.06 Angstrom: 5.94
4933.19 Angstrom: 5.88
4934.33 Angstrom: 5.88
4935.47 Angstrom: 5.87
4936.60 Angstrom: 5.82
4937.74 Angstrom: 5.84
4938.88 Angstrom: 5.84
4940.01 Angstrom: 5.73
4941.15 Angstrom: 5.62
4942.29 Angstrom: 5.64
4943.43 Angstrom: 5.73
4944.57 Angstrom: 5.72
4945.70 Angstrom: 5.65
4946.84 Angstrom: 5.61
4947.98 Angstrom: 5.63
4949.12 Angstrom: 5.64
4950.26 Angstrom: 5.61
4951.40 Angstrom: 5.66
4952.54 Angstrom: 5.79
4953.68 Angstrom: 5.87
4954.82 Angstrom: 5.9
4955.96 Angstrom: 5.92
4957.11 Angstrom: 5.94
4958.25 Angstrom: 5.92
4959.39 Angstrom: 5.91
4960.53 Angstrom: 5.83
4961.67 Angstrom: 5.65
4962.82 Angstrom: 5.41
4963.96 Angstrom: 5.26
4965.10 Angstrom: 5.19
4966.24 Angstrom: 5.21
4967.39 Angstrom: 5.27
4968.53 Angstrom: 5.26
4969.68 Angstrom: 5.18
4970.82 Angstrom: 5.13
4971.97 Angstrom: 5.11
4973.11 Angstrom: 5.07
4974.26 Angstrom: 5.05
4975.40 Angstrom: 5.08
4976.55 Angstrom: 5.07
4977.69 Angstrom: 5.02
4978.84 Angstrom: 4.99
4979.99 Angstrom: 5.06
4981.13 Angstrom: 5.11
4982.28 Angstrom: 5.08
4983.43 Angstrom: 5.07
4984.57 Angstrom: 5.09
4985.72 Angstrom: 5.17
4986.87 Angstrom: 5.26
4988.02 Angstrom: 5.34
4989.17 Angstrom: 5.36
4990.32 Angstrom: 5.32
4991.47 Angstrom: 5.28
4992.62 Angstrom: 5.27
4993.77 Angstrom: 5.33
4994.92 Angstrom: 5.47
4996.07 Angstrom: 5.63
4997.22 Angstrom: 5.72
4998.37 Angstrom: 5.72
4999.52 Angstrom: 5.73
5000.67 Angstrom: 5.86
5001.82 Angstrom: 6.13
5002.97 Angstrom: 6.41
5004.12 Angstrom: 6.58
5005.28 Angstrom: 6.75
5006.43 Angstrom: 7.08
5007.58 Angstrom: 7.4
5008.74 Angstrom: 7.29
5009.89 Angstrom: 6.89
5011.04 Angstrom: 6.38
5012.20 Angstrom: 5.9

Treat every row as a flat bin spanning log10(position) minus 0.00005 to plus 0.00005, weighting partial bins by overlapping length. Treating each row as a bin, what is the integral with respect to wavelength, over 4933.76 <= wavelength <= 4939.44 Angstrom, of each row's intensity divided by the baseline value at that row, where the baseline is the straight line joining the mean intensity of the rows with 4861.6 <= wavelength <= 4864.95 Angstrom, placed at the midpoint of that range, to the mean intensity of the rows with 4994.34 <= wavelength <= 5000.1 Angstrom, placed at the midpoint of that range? 5.0 Angstrom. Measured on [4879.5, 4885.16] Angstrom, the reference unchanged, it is 5.3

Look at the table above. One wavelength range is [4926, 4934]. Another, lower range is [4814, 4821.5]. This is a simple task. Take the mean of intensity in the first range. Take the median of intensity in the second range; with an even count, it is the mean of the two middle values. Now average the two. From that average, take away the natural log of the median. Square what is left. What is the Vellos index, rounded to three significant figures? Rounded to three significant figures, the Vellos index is 17.0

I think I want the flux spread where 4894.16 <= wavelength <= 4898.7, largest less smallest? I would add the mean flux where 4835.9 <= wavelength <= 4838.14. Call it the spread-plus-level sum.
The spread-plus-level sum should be 6.8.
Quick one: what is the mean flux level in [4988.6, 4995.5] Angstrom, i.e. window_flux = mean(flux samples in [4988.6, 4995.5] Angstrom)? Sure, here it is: 5.3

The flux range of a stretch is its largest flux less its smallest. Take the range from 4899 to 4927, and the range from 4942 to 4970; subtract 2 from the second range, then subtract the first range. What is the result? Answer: -1.5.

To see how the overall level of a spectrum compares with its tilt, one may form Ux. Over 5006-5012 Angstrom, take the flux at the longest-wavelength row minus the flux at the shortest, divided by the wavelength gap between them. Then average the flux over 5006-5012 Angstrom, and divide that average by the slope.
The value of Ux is -46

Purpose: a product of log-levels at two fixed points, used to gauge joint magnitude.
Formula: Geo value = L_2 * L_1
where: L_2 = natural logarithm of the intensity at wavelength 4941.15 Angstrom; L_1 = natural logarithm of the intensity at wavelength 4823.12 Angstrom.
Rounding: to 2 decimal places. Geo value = 3.07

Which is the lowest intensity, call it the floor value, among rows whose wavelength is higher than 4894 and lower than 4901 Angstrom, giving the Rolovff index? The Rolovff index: 6.3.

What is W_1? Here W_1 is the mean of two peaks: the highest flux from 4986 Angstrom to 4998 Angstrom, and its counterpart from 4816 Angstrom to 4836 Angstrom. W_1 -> 6.1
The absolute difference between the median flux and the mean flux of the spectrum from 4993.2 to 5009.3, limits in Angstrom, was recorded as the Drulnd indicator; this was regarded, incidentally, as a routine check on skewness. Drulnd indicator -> 0.23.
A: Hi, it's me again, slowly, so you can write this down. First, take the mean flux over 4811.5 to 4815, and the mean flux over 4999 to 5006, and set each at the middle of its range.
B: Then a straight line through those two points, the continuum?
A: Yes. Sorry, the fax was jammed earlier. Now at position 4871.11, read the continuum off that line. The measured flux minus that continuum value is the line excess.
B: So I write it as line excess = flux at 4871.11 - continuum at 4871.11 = 2.0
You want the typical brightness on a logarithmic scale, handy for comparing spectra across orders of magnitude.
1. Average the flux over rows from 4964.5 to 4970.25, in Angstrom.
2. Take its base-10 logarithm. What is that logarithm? 0.72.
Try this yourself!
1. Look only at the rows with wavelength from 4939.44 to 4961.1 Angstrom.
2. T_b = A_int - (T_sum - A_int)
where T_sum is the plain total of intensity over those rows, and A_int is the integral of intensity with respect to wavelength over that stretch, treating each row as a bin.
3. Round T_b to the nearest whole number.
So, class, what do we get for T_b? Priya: 140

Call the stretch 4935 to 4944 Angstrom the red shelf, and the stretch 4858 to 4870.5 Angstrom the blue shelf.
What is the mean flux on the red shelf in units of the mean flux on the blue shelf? 0.75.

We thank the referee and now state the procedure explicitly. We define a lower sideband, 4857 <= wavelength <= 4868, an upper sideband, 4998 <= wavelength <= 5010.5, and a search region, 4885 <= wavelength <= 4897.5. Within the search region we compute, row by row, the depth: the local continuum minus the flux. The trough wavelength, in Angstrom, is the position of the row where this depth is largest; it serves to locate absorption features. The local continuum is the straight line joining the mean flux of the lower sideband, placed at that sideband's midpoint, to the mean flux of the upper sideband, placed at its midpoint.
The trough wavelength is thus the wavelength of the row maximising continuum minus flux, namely 4896.98 Angstrom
